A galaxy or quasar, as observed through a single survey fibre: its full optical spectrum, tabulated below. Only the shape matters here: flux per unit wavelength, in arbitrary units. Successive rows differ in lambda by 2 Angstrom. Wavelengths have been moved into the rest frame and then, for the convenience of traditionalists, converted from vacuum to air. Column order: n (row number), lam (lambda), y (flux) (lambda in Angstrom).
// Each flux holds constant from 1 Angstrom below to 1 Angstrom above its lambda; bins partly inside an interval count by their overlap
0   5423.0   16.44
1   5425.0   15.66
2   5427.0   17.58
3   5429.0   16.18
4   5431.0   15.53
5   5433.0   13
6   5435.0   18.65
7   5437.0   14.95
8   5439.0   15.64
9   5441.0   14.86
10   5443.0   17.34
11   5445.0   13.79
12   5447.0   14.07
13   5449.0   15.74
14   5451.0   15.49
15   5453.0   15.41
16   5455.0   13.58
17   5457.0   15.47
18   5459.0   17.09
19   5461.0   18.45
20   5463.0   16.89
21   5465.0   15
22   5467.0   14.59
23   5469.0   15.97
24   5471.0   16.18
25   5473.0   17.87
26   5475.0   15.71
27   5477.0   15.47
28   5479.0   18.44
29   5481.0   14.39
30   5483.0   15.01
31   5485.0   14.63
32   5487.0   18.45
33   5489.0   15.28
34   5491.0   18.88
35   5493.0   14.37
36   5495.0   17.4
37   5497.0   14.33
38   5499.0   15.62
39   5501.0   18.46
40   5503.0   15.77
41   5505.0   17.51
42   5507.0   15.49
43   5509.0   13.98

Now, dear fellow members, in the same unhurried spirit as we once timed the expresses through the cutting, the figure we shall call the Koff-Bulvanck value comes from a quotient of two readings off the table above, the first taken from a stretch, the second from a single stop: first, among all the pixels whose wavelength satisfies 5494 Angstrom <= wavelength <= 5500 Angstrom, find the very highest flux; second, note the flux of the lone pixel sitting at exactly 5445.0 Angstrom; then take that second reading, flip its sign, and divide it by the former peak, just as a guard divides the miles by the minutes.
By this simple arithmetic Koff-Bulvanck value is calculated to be -0.79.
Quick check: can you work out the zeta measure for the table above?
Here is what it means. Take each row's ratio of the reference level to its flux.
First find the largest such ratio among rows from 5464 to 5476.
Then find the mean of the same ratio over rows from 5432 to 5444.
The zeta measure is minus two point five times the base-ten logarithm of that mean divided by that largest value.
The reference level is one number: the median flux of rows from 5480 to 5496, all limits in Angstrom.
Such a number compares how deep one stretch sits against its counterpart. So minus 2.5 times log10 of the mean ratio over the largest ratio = 0.07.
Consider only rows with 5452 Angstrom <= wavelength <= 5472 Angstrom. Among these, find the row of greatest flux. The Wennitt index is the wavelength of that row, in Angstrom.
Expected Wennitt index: 5461.0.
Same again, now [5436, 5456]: 5443.0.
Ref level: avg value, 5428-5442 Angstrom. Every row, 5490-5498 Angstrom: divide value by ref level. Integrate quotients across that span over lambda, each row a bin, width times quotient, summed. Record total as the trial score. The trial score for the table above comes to 8.36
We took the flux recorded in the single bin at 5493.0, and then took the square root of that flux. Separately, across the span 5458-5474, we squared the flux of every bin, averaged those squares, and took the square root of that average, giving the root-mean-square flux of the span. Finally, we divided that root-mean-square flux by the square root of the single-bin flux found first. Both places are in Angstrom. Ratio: 4.37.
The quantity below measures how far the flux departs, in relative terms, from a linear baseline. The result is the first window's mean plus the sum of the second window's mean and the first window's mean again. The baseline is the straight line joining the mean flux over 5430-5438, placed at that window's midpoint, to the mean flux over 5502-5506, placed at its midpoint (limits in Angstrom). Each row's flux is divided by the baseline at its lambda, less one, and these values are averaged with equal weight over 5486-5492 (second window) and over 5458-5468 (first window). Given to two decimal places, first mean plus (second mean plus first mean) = 0.12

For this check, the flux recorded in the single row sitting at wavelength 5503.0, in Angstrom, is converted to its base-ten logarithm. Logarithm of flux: 1.20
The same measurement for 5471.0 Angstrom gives 1.21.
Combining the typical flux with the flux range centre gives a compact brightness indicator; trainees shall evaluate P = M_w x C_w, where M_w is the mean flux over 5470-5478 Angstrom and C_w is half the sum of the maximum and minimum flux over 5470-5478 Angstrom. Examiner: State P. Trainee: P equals 272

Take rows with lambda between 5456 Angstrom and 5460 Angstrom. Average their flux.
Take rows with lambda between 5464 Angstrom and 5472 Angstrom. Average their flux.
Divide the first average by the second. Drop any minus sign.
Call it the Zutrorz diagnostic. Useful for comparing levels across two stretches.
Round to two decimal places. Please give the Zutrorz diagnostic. 1.05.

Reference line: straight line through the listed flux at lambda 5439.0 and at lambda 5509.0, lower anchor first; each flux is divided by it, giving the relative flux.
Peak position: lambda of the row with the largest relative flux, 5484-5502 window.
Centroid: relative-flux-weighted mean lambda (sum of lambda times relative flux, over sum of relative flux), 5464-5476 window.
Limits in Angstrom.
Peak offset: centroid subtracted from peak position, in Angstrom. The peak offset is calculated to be 20.8 Angstrom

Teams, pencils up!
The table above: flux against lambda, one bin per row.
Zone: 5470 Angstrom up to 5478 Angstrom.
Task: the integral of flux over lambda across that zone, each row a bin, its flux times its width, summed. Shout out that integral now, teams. 130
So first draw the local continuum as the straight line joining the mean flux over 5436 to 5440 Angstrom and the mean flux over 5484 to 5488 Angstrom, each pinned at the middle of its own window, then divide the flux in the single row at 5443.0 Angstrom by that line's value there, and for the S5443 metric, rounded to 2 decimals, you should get 1.12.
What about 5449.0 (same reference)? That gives 1.01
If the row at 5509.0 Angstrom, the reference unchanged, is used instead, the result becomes 0.82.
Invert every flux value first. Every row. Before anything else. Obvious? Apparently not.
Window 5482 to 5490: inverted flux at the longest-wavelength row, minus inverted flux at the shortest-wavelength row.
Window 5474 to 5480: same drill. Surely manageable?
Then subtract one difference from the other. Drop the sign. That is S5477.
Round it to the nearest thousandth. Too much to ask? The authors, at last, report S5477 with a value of 0.008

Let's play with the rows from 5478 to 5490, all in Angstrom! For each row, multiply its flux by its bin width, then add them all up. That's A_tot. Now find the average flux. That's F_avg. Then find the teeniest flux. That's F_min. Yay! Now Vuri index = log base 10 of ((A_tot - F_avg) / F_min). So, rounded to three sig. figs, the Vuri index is 1.09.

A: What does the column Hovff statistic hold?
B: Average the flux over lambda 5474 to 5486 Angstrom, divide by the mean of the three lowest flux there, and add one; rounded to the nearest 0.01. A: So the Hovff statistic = 2.06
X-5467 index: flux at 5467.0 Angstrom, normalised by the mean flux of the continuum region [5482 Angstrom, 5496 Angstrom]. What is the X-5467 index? 0.90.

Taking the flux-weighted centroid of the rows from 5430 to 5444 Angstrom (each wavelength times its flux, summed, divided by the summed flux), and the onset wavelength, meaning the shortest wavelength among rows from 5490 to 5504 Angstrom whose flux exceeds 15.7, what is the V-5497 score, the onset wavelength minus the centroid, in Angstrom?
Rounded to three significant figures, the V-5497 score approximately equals 53.9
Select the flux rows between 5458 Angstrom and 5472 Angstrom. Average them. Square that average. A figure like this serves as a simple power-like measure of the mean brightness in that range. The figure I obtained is 266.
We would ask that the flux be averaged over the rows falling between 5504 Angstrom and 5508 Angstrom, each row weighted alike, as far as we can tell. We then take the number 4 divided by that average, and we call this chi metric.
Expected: 0.242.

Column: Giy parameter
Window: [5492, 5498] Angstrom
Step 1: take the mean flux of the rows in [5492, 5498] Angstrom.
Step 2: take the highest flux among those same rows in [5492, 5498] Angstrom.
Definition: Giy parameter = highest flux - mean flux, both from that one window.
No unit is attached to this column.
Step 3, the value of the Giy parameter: 2.0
